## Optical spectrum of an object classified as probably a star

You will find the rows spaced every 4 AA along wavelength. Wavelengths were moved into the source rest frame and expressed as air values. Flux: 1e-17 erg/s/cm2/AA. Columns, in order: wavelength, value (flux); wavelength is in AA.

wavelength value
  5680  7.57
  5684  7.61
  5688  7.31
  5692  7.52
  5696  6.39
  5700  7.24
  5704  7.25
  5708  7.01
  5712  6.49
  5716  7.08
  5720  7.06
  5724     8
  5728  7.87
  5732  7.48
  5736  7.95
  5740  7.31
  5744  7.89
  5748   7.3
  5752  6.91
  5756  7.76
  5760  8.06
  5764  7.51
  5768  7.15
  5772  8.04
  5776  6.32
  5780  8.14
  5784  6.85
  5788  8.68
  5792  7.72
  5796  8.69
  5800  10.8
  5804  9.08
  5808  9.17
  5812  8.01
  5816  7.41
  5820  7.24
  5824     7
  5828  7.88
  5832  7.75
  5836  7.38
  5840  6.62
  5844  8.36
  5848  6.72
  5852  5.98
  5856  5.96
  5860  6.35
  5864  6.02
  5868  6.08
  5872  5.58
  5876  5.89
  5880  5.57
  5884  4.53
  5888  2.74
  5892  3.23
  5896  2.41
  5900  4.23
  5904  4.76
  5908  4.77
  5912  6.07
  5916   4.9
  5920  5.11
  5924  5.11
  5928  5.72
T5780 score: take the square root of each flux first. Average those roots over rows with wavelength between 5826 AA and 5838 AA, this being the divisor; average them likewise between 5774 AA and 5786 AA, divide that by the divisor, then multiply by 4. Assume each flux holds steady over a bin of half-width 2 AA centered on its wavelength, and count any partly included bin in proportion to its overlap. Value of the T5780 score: 3.8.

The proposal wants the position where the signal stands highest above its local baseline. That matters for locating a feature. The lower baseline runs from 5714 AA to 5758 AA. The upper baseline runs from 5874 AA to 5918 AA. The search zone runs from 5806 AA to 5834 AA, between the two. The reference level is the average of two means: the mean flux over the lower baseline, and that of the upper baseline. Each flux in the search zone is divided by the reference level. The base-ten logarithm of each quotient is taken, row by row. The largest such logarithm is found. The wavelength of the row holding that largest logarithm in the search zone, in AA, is 5808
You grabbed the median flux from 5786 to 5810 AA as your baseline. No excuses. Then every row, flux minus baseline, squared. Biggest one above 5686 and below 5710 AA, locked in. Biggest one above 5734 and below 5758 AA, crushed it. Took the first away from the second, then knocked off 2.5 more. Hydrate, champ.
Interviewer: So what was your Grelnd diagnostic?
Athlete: -4.8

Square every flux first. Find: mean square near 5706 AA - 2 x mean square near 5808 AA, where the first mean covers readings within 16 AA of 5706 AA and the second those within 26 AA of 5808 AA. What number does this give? -87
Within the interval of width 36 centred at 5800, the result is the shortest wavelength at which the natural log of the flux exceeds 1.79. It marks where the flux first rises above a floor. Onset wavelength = 5784 AA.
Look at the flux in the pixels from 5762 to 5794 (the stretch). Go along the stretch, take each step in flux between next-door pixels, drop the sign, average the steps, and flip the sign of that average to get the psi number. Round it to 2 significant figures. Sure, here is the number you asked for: -1.3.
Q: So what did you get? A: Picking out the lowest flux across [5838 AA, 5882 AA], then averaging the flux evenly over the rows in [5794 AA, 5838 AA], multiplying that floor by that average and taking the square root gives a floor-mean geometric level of 6.8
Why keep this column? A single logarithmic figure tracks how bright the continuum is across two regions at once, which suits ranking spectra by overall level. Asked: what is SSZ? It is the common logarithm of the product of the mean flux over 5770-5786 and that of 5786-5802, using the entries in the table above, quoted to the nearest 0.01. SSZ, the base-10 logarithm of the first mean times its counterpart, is 1.82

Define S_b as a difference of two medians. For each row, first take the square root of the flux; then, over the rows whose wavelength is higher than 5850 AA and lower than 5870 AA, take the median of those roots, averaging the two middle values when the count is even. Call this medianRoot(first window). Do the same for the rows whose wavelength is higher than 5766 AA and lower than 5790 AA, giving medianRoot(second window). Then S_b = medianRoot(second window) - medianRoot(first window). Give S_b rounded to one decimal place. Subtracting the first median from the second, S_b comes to 0.3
